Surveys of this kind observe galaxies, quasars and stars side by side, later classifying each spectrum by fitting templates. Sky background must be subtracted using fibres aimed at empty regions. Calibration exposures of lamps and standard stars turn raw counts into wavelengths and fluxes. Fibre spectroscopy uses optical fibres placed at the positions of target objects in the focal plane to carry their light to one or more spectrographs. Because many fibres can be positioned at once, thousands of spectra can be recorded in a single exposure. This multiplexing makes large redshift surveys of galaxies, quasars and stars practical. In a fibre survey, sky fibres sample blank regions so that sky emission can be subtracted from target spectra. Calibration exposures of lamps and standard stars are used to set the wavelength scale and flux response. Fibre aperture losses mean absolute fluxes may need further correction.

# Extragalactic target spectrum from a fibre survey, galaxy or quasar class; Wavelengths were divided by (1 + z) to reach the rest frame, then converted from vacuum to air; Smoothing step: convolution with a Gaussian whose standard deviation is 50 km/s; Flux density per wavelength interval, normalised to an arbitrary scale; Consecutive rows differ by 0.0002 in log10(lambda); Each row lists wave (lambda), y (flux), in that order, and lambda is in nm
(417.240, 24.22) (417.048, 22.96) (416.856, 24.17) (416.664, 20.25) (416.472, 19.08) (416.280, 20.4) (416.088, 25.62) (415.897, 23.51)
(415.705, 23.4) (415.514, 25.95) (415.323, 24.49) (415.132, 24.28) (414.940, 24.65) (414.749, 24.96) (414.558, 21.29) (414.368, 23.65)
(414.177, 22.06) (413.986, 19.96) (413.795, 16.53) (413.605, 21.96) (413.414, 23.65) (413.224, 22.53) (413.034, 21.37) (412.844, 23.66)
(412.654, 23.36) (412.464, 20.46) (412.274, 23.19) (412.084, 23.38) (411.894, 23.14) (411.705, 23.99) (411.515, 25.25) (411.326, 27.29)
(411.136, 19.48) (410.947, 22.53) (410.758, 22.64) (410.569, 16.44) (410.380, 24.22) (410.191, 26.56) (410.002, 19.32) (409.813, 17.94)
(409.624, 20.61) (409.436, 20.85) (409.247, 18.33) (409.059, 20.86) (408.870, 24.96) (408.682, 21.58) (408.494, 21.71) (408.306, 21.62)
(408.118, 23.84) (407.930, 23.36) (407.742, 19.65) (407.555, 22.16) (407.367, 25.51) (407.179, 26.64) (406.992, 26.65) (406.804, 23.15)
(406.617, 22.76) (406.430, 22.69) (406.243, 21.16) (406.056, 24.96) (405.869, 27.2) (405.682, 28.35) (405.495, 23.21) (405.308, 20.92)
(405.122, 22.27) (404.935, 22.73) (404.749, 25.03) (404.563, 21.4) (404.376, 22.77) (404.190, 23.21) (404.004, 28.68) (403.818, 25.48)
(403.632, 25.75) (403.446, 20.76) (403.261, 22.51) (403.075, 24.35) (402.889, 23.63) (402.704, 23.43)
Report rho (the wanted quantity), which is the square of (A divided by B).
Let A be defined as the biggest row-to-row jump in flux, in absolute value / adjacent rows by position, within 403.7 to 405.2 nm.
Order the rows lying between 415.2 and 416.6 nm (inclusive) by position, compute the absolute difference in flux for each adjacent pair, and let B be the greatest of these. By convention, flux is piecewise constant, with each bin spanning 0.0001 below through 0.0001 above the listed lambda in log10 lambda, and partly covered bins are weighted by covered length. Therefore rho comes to 1.1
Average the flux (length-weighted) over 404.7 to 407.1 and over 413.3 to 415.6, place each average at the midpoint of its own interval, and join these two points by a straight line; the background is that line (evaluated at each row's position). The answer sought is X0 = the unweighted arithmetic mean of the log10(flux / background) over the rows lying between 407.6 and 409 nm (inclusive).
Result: -0.024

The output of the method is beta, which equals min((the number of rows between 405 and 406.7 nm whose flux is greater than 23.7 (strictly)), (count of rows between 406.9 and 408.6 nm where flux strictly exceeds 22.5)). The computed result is 3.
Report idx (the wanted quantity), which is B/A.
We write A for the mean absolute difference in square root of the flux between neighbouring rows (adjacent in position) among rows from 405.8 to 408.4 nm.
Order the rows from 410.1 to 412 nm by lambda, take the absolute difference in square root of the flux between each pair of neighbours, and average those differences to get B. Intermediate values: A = 0.199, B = 0.375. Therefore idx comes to 1.88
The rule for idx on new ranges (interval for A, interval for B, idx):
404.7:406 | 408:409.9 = 1.00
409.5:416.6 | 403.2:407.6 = 0.85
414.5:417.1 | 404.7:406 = 1.13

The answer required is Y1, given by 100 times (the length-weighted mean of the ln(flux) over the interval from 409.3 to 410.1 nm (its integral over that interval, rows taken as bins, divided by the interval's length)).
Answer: 297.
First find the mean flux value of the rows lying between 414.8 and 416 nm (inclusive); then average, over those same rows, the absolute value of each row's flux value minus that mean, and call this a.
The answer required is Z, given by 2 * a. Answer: 1.3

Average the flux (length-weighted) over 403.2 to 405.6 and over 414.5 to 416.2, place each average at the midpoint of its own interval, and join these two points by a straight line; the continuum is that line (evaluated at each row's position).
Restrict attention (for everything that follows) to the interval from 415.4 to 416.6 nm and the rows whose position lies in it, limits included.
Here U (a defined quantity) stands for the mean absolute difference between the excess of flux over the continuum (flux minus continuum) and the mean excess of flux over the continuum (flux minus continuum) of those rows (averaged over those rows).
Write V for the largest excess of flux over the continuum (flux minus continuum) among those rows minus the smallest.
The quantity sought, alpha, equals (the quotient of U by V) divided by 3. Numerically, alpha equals 0.105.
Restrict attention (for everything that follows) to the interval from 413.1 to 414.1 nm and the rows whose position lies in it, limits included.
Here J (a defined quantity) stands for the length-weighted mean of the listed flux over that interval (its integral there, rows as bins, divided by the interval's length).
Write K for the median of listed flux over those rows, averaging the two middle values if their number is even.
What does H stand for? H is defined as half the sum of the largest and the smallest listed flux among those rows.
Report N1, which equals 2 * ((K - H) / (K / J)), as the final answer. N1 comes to 3.6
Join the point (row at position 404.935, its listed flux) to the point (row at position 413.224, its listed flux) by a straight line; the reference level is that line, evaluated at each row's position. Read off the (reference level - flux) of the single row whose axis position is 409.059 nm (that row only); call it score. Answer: 1.8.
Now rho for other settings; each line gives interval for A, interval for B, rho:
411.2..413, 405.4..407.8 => 0.3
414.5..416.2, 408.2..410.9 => 0.2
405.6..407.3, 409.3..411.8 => 0.2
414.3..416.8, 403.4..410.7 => 0.5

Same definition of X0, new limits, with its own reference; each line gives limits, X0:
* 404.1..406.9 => -0.011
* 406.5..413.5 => -0.018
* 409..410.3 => -0.058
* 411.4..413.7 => -0.001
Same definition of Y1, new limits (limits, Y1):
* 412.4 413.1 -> 310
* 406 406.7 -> 313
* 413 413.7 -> 311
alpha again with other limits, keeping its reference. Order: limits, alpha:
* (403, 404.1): 0.086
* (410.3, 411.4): 0.085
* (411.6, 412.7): 0.077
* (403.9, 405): 0.088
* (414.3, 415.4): 0.084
